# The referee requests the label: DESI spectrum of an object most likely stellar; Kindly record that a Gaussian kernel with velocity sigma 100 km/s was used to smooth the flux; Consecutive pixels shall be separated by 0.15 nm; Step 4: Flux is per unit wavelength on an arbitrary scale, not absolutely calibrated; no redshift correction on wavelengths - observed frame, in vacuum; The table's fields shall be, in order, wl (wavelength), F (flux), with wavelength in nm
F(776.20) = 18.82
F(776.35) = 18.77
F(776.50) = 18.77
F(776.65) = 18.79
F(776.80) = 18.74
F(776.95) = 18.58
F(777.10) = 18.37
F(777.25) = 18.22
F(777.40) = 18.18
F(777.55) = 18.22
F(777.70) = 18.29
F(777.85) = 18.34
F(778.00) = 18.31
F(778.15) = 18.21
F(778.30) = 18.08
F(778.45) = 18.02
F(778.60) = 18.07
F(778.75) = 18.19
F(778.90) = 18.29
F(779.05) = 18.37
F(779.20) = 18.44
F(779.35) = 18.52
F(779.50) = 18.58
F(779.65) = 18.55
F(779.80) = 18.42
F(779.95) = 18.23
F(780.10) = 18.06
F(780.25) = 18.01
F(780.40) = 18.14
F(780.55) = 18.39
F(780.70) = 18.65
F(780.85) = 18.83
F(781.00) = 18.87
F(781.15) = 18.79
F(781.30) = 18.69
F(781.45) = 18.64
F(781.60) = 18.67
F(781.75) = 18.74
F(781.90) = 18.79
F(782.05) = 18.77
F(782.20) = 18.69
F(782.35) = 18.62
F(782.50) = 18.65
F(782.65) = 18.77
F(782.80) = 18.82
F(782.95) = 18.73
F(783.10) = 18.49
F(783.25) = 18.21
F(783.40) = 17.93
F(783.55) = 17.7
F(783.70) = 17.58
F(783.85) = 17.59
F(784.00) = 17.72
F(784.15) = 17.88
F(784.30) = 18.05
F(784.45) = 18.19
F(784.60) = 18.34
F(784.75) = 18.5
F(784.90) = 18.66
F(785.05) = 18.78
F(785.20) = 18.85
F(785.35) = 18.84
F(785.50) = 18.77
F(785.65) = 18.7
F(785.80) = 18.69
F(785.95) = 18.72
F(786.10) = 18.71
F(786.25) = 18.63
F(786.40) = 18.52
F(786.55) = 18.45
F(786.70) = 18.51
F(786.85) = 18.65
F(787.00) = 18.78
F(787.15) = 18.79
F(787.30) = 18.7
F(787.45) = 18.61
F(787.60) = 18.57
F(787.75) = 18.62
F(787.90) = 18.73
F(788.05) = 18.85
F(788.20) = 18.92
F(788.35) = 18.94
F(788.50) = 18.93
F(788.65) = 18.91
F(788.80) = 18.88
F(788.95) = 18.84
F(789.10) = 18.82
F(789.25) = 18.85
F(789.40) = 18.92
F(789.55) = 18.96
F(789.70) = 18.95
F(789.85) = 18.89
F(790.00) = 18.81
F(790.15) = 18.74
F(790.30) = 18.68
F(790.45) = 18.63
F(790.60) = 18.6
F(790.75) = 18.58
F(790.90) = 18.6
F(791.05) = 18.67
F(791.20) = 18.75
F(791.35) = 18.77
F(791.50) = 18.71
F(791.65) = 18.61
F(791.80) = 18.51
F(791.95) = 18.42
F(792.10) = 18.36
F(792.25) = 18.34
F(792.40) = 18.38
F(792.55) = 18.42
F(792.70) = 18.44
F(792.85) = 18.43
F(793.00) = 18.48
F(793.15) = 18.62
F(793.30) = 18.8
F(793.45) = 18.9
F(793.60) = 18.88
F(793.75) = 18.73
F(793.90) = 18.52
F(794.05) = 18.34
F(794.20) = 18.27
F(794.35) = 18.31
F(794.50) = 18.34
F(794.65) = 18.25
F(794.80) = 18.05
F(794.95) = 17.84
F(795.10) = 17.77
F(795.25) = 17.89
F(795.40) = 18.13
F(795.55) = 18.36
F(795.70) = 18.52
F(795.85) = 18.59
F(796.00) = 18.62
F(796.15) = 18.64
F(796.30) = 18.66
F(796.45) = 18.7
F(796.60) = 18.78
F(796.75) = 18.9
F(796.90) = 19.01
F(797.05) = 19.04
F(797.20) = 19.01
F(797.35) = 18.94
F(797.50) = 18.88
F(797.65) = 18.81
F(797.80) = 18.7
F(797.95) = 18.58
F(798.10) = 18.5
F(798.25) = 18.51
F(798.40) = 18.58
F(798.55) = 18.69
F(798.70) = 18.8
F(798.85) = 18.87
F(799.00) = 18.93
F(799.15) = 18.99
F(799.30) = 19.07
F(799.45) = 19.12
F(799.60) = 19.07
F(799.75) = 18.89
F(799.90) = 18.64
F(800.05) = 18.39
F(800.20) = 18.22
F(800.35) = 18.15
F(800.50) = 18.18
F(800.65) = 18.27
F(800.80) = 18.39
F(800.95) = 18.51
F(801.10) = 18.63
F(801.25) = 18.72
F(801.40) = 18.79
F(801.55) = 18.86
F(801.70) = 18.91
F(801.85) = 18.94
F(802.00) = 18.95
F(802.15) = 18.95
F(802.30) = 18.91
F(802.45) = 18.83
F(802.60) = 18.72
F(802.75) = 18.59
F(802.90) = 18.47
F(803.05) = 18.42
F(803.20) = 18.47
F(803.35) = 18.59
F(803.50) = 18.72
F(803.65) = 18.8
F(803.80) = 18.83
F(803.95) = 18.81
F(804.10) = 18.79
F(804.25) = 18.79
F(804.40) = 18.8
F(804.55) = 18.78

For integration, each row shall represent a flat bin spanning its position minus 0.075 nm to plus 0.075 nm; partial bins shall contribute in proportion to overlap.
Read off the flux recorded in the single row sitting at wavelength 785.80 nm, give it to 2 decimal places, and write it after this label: 18.69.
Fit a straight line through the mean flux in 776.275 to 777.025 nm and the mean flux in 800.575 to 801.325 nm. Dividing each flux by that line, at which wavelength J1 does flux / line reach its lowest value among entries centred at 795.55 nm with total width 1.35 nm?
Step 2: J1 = 795.10 nm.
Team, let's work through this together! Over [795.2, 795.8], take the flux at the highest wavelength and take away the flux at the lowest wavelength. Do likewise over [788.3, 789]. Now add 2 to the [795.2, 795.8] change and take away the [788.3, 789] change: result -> 2.7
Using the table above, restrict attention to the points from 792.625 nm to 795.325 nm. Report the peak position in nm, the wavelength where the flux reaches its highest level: 793.45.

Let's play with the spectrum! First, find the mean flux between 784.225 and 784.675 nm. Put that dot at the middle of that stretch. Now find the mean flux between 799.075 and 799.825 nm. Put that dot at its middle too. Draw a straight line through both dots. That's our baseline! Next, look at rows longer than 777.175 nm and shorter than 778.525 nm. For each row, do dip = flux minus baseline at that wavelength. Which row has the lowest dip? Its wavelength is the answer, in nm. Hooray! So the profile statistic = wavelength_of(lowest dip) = 778.45 nm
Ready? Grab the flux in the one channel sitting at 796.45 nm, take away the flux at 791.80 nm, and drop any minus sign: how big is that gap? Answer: 0.19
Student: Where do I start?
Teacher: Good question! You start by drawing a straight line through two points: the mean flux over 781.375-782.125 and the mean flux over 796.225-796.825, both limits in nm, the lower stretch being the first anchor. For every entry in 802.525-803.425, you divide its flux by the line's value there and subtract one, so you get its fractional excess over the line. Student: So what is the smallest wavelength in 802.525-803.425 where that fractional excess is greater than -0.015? 802.60 nm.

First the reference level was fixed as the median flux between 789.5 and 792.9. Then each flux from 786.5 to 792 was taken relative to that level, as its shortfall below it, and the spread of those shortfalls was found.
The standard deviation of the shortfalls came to 0.15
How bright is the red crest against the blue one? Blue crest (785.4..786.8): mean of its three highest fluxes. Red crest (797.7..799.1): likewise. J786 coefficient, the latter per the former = 1.01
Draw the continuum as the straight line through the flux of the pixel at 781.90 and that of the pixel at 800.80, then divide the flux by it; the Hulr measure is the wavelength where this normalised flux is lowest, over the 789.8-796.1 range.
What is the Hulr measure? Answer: 795.10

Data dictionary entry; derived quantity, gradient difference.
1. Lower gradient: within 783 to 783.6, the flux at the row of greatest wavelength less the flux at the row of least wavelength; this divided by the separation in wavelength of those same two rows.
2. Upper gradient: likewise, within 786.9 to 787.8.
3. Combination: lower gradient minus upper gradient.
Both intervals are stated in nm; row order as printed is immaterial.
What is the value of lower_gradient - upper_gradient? -1.5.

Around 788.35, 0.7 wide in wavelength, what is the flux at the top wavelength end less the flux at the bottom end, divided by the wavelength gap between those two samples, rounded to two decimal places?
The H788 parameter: 0.10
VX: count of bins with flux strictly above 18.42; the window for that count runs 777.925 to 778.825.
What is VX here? 0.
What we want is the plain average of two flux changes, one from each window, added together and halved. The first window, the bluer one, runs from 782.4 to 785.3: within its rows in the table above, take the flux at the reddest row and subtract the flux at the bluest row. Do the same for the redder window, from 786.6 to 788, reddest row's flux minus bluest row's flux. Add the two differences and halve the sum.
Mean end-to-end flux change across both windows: 0.21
